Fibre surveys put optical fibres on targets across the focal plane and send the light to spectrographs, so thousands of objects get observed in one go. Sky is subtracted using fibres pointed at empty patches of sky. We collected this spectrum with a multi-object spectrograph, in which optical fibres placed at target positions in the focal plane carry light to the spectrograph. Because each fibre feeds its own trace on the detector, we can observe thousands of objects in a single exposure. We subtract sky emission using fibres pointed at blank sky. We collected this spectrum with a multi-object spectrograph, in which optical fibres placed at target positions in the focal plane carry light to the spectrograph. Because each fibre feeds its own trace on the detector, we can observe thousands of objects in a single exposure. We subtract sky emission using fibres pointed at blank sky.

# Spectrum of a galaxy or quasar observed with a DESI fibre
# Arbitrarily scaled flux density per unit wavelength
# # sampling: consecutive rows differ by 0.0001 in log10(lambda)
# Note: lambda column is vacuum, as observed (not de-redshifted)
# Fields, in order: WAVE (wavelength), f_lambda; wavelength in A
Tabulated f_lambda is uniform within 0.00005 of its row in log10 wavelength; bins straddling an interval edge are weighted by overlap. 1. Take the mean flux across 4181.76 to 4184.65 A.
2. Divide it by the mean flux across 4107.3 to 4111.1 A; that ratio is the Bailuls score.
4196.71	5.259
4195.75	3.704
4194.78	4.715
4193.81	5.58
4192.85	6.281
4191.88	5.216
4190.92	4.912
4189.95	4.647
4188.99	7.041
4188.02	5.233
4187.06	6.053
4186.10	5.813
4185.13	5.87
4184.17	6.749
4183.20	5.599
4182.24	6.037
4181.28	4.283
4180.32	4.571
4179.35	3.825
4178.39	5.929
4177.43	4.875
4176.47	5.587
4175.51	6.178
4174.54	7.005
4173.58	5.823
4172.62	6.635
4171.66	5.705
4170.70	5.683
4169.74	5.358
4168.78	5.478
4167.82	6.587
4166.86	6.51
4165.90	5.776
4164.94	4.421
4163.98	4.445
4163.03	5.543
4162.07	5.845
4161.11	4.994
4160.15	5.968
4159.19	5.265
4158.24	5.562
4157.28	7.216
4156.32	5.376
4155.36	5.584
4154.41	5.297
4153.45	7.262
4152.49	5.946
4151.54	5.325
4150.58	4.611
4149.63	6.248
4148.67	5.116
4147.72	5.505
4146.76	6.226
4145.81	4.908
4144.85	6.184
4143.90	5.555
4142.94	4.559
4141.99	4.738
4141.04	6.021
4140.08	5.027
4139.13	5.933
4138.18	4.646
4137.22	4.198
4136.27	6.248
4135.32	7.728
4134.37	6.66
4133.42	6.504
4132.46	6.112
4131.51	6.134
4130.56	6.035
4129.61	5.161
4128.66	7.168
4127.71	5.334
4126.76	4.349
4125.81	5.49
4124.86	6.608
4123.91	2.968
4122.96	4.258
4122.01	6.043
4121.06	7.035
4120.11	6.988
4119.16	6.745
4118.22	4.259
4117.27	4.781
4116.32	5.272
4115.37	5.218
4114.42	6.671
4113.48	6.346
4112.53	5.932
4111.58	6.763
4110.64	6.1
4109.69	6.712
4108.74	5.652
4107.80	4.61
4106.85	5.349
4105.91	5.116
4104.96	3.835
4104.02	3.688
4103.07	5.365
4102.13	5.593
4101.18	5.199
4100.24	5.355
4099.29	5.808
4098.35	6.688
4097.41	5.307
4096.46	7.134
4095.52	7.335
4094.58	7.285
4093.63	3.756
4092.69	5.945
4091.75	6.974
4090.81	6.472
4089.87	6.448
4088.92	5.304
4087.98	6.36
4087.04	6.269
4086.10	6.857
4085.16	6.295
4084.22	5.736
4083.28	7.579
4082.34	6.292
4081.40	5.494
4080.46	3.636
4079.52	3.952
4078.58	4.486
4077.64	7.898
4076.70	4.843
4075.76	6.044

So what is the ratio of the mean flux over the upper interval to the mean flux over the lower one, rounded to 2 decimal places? 1.06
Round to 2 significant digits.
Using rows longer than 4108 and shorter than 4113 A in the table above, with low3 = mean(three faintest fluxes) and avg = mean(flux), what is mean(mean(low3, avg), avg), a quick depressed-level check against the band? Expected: 6.1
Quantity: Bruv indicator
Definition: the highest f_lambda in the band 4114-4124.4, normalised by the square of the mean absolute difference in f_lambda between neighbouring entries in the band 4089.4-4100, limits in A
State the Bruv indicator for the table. 5.2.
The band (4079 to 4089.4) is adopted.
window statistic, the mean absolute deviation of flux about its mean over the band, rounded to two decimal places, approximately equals 0.88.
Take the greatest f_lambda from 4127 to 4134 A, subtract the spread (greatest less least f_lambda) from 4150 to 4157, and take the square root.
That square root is 2.1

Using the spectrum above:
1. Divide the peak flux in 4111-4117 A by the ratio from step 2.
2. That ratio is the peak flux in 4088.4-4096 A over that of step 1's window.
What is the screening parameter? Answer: 6.2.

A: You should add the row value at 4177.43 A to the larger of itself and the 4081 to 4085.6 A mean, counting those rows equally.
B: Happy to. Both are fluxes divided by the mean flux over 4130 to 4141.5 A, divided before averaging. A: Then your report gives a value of 1.88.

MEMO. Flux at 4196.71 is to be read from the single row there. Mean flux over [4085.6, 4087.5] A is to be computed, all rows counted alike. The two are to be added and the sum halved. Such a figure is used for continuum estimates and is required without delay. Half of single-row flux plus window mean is 5.91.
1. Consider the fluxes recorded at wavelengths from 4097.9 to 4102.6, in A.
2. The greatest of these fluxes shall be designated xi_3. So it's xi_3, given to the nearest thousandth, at 6.688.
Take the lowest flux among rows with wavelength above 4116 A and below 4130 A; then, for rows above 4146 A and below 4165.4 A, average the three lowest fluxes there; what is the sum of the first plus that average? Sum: 7.5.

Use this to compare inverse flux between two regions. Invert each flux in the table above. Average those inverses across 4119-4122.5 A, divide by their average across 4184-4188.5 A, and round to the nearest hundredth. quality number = 0.88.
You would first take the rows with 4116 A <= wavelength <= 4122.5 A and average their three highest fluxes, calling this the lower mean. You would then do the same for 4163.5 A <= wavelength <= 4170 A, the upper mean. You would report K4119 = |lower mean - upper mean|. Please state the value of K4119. 0.6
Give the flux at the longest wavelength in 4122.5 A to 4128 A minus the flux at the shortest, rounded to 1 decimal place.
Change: 1.1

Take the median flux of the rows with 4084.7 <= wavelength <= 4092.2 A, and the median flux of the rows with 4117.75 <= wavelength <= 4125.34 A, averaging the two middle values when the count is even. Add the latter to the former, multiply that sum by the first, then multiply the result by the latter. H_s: 516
